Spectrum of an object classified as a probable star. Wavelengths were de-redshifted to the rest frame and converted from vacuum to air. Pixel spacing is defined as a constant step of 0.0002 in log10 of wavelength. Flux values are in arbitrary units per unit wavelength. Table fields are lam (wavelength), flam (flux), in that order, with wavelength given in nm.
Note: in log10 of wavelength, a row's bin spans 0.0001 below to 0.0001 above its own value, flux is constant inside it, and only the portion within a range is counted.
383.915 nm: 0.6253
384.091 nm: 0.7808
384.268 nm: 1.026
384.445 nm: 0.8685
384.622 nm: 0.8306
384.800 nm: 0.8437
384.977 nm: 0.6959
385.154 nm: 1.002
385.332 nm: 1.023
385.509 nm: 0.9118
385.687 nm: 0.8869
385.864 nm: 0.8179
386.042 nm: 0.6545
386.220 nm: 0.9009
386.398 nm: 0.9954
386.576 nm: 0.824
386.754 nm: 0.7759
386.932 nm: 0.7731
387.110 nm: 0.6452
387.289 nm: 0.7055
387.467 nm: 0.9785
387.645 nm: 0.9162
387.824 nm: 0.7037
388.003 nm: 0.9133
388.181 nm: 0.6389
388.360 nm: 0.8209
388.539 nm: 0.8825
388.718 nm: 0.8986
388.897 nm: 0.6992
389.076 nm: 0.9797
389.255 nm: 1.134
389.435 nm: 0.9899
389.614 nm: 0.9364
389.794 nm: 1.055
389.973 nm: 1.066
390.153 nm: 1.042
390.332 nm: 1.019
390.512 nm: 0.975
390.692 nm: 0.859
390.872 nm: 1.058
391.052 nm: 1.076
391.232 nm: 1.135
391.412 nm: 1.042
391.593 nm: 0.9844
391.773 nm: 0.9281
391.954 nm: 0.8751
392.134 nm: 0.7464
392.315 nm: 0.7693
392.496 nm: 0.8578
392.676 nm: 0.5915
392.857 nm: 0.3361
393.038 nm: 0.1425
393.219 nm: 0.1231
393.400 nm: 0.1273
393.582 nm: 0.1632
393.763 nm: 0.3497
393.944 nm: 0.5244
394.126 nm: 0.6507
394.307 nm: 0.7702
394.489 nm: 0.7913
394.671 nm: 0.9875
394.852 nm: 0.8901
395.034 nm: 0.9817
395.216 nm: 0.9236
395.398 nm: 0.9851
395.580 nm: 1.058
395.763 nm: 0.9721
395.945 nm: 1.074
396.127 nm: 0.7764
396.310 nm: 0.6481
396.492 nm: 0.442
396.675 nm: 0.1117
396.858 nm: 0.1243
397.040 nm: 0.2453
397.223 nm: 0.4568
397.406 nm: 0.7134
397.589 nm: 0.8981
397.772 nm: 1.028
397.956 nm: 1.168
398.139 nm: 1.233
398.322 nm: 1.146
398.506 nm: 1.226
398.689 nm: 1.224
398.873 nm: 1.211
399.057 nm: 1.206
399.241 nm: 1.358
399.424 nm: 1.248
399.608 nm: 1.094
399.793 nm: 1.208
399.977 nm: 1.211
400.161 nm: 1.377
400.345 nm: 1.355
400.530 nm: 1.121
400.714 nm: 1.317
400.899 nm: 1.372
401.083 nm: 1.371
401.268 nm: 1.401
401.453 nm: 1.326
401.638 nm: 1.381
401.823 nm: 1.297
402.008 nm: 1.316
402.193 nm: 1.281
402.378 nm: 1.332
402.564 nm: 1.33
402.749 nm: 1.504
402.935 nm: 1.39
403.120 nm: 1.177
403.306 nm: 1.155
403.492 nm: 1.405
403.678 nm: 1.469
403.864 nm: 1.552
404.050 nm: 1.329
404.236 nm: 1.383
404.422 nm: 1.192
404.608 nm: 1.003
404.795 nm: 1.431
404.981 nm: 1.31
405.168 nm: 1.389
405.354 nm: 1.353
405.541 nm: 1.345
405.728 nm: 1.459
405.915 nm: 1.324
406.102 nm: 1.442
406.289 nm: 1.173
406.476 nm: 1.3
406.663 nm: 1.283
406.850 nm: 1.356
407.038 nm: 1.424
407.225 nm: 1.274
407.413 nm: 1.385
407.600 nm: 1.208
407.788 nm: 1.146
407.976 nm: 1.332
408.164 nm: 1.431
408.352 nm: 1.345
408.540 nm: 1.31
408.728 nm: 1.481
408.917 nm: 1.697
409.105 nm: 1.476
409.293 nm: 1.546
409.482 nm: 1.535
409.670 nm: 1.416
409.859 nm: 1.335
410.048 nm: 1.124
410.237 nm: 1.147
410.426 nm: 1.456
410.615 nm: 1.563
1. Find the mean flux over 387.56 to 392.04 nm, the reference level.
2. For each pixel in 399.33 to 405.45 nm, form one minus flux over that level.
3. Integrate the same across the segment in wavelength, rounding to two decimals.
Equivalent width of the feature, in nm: -2.39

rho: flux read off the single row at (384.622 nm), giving 0.8306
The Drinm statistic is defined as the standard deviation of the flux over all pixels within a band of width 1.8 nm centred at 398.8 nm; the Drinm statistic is 0.07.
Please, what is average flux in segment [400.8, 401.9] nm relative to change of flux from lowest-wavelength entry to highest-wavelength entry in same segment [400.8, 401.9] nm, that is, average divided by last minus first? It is -18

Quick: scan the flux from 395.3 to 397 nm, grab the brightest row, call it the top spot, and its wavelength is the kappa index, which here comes 395.945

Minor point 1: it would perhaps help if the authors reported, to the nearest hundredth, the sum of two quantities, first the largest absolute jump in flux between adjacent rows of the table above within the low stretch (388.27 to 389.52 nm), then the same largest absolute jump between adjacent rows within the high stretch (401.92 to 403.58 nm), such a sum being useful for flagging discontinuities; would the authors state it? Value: 0.53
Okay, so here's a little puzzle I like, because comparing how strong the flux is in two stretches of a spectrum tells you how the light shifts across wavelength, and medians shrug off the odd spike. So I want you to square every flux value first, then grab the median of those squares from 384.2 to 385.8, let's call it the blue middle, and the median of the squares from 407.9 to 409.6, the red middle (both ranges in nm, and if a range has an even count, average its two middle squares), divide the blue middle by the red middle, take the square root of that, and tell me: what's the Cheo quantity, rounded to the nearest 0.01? 0.60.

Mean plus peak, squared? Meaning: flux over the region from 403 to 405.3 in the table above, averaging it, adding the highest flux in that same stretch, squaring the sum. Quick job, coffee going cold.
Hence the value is 8.2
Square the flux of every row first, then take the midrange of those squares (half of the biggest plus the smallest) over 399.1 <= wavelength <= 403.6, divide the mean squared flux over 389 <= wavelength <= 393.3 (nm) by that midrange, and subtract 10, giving -9.52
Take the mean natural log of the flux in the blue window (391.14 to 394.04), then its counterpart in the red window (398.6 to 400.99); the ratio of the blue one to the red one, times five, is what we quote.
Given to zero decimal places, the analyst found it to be -17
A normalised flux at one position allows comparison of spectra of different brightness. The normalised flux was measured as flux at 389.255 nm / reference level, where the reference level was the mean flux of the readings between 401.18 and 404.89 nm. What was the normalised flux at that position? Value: 0.85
